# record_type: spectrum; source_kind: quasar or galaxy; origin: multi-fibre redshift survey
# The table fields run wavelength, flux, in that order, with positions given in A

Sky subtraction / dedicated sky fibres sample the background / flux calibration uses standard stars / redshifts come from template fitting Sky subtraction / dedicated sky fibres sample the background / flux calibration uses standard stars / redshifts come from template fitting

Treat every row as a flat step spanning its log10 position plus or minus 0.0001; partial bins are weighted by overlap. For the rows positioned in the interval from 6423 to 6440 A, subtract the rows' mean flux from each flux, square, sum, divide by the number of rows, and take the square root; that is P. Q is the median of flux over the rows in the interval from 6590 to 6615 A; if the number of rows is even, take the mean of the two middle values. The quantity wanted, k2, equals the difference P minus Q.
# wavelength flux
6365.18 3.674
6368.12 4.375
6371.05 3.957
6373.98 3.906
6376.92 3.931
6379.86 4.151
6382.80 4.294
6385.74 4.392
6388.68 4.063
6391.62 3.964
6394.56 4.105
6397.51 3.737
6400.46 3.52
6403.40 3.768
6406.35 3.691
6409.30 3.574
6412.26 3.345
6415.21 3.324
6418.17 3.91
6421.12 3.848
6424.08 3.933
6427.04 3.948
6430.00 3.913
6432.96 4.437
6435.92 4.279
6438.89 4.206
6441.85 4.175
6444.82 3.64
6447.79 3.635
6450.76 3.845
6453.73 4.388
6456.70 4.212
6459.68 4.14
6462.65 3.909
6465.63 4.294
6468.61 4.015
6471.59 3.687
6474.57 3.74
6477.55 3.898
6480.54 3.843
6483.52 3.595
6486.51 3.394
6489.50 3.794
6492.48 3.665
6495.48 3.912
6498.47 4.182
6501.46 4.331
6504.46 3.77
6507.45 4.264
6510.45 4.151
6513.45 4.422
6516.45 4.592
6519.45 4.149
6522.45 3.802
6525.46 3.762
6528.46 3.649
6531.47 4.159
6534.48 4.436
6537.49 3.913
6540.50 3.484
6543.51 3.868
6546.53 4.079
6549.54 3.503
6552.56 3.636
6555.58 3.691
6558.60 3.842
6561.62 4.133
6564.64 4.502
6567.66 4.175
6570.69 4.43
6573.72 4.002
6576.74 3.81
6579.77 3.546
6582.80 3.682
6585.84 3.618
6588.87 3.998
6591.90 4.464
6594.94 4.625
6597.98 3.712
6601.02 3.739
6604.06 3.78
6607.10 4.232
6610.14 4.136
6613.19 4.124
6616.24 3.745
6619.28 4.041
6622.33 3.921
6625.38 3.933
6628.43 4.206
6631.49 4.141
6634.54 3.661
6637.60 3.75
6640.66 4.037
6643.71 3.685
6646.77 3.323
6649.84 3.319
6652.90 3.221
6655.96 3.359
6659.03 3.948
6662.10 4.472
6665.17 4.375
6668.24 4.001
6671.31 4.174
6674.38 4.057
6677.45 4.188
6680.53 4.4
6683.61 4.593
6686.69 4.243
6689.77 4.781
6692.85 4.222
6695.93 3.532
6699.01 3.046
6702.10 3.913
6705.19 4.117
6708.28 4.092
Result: -3.9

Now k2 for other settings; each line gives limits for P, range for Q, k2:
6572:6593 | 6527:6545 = -3.6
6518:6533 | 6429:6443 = -4.0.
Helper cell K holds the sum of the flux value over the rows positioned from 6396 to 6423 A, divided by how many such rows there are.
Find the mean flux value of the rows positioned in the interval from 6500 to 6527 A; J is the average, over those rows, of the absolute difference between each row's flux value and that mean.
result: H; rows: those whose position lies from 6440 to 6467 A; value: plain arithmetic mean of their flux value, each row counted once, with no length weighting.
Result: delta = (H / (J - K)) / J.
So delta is -4.9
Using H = 4.03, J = 0.240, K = 3.64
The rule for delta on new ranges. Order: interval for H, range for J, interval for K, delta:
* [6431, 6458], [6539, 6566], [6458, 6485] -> -4.4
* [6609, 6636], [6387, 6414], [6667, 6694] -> -4.9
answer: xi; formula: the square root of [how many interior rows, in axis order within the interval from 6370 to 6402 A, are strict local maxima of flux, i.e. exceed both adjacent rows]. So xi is 1.4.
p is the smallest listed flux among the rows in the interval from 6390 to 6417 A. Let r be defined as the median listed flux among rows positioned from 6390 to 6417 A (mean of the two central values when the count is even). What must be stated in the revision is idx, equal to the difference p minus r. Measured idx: -0.4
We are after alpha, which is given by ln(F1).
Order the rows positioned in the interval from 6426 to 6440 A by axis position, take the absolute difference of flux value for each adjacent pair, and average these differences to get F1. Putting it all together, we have -1.6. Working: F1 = 0.20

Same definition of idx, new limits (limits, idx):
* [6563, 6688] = -0.8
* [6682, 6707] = -1.1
